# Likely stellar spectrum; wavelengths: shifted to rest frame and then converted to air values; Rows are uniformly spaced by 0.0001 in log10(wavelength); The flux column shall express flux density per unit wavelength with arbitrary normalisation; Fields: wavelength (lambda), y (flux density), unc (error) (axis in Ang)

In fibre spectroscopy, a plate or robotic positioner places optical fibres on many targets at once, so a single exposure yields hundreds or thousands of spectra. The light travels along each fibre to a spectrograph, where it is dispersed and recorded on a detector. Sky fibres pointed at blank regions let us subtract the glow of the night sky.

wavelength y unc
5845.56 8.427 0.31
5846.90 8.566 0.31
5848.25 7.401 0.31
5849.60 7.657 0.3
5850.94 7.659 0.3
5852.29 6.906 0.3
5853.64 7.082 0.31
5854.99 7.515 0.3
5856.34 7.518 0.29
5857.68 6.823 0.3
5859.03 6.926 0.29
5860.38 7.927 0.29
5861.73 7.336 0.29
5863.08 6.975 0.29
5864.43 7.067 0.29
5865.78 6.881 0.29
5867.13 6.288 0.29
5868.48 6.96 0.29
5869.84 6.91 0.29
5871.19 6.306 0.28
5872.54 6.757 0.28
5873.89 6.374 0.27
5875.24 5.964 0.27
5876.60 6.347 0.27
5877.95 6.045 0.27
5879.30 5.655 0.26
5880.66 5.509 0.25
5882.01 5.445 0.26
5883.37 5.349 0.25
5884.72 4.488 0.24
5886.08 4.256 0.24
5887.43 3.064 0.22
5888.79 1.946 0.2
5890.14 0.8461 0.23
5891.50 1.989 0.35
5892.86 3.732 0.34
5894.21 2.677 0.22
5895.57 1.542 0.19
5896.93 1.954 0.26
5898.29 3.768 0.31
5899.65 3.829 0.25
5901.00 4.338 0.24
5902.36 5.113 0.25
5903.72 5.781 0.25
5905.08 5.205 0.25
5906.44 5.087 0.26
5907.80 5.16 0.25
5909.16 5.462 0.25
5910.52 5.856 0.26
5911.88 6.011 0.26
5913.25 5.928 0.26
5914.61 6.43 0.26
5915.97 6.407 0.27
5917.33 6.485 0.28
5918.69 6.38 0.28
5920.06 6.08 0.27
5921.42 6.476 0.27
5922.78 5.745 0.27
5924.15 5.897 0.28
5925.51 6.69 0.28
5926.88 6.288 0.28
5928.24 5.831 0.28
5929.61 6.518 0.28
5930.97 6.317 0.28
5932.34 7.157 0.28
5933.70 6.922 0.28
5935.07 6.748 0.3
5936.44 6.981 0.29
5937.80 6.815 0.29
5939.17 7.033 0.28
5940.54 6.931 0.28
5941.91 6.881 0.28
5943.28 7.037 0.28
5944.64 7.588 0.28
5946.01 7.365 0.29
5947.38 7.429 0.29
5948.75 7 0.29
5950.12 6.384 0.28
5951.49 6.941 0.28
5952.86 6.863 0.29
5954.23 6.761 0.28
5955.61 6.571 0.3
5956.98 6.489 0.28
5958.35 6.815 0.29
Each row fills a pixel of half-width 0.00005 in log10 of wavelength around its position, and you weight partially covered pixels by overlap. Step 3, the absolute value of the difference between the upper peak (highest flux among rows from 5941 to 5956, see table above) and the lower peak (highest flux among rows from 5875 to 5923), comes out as 1.1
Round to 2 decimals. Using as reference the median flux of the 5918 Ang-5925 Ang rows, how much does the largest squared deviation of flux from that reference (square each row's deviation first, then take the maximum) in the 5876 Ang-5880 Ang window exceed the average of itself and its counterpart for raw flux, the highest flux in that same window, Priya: -3.08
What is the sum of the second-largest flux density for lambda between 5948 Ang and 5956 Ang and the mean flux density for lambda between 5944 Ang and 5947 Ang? 14.4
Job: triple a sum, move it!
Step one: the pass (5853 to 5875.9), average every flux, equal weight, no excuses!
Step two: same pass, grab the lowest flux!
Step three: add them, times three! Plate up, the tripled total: 39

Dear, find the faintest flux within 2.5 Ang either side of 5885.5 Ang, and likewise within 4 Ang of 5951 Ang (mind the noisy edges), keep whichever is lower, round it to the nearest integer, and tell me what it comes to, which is 3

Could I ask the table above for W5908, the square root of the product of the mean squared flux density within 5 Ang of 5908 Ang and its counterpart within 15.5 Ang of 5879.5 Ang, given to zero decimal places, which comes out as 30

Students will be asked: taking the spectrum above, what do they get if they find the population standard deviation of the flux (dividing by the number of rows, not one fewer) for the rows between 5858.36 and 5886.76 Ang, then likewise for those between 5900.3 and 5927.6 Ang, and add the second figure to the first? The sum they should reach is 1.49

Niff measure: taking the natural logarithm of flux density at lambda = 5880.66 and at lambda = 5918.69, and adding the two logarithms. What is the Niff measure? 3.6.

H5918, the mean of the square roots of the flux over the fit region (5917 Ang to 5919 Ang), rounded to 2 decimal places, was 2.54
